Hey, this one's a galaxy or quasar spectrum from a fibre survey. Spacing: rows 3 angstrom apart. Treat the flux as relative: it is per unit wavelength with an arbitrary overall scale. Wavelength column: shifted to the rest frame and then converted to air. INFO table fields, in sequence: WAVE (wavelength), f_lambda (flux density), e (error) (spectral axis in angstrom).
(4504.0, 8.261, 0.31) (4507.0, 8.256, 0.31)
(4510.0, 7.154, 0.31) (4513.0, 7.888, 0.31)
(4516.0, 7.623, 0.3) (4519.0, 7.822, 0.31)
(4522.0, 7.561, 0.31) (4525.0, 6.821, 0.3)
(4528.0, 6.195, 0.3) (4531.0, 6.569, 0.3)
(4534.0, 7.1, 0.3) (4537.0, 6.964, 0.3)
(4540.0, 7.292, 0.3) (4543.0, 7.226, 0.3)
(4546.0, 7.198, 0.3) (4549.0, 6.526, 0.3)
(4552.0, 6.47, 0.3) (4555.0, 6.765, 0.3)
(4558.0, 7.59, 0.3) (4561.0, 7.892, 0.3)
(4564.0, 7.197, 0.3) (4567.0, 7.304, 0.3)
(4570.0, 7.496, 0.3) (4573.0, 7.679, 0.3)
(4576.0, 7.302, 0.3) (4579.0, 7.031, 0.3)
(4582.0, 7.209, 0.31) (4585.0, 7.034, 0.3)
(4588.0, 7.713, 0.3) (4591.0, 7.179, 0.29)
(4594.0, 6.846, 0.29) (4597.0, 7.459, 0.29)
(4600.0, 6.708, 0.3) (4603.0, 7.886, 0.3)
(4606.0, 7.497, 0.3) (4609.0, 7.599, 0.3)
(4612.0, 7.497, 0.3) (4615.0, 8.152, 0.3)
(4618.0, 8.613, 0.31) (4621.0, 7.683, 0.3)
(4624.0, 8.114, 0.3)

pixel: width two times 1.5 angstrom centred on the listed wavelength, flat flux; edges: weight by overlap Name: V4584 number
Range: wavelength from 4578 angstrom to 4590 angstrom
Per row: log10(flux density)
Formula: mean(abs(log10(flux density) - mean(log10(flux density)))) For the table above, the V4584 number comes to 0.014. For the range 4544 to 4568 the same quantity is 0.025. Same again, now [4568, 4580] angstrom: 0.012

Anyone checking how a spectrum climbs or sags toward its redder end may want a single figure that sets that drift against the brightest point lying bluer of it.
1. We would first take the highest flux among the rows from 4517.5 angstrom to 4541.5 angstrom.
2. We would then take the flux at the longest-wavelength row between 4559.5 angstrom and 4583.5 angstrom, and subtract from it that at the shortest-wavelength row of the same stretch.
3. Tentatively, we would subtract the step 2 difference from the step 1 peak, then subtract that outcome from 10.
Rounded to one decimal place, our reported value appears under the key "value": 1.5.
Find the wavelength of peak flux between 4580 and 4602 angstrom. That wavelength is 4588.0 angstrom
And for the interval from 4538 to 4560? 4558.0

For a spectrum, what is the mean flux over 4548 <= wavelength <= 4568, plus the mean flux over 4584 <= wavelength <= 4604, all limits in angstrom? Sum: 14.4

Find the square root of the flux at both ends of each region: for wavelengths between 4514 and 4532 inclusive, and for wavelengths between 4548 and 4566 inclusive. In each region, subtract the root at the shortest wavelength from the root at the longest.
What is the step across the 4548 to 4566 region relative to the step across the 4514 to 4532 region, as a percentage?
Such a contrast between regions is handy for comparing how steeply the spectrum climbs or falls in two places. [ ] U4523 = -65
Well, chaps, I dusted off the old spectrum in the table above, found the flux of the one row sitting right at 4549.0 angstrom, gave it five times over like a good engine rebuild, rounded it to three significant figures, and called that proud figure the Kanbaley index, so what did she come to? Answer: 32.6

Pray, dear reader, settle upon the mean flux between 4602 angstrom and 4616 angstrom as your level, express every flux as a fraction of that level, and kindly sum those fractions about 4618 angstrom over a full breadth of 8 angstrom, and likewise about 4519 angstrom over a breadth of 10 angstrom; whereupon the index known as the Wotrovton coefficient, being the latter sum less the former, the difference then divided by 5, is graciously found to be -0.04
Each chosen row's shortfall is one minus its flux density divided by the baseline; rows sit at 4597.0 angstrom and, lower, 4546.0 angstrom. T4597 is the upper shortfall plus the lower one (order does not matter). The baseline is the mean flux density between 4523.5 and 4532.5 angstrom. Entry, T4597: -0.25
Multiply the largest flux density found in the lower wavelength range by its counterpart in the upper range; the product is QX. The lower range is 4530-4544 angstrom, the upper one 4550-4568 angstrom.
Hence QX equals 58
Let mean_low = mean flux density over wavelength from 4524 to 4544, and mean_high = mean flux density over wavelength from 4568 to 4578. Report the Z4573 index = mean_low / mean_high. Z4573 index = 0.92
